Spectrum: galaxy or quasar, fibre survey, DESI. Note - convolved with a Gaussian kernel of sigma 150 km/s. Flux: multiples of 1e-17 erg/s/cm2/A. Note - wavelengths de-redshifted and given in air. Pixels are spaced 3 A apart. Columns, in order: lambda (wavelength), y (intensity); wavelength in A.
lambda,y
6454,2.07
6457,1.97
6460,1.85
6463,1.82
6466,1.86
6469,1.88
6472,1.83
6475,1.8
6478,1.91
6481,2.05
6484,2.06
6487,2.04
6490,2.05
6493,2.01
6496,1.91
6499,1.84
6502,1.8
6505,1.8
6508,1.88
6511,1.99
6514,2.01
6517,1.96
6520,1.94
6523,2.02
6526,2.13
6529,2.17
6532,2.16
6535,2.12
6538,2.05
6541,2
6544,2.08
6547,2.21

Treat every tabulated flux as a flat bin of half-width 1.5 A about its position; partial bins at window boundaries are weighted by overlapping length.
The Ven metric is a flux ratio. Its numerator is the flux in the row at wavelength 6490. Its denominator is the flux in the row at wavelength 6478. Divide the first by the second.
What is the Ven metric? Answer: 1.07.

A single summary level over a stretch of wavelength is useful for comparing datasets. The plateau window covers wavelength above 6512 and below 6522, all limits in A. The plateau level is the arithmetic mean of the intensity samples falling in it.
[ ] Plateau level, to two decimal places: 1.97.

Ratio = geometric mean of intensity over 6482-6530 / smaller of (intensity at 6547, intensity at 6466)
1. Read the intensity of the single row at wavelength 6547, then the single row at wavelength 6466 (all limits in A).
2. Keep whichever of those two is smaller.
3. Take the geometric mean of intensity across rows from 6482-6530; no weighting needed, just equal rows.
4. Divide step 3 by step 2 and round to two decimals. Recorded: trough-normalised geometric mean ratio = 1.06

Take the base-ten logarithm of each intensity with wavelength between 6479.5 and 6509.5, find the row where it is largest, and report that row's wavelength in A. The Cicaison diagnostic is 6484 A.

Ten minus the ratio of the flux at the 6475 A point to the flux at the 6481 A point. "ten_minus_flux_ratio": 9.12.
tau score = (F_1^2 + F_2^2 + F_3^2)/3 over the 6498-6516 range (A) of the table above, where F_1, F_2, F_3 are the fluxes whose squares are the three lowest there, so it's 3.29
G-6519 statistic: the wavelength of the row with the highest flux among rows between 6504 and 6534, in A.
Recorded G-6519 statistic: 6529 A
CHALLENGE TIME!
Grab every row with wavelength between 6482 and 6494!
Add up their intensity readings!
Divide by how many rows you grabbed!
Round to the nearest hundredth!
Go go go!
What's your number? 2.04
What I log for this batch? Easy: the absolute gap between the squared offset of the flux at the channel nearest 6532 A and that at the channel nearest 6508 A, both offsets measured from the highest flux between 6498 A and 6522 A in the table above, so 0.006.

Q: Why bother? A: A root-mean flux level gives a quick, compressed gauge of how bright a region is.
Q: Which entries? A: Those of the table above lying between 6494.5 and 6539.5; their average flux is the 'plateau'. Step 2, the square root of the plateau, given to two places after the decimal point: 1.41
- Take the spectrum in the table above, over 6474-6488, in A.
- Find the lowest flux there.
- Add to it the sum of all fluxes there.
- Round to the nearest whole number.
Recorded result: 12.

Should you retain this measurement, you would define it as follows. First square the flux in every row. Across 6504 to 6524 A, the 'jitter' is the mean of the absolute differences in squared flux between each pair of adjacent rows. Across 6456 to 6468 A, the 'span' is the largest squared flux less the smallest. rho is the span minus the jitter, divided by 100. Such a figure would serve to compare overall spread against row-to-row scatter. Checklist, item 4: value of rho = 0.0034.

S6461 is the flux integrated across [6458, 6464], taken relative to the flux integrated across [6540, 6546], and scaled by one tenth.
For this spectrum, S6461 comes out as 0.090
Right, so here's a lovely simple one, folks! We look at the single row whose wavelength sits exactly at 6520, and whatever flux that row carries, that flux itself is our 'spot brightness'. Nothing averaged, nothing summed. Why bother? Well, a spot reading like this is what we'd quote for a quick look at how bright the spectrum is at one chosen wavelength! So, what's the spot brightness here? 1.94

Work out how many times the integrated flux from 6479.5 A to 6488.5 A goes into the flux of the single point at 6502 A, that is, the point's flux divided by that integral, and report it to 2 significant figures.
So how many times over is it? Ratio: 0.098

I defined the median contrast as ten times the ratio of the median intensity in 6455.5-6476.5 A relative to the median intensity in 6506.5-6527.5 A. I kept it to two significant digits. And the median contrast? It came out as 9.3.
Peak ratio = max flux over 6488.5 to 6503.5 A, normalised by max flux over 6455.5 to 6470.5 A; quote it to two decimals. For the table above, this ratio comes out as 1.04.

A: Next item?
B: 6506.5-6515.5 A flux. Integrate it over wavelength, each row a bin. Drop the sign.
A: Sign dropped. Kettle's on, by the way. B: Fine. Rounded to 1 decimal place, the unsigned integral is 17.6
